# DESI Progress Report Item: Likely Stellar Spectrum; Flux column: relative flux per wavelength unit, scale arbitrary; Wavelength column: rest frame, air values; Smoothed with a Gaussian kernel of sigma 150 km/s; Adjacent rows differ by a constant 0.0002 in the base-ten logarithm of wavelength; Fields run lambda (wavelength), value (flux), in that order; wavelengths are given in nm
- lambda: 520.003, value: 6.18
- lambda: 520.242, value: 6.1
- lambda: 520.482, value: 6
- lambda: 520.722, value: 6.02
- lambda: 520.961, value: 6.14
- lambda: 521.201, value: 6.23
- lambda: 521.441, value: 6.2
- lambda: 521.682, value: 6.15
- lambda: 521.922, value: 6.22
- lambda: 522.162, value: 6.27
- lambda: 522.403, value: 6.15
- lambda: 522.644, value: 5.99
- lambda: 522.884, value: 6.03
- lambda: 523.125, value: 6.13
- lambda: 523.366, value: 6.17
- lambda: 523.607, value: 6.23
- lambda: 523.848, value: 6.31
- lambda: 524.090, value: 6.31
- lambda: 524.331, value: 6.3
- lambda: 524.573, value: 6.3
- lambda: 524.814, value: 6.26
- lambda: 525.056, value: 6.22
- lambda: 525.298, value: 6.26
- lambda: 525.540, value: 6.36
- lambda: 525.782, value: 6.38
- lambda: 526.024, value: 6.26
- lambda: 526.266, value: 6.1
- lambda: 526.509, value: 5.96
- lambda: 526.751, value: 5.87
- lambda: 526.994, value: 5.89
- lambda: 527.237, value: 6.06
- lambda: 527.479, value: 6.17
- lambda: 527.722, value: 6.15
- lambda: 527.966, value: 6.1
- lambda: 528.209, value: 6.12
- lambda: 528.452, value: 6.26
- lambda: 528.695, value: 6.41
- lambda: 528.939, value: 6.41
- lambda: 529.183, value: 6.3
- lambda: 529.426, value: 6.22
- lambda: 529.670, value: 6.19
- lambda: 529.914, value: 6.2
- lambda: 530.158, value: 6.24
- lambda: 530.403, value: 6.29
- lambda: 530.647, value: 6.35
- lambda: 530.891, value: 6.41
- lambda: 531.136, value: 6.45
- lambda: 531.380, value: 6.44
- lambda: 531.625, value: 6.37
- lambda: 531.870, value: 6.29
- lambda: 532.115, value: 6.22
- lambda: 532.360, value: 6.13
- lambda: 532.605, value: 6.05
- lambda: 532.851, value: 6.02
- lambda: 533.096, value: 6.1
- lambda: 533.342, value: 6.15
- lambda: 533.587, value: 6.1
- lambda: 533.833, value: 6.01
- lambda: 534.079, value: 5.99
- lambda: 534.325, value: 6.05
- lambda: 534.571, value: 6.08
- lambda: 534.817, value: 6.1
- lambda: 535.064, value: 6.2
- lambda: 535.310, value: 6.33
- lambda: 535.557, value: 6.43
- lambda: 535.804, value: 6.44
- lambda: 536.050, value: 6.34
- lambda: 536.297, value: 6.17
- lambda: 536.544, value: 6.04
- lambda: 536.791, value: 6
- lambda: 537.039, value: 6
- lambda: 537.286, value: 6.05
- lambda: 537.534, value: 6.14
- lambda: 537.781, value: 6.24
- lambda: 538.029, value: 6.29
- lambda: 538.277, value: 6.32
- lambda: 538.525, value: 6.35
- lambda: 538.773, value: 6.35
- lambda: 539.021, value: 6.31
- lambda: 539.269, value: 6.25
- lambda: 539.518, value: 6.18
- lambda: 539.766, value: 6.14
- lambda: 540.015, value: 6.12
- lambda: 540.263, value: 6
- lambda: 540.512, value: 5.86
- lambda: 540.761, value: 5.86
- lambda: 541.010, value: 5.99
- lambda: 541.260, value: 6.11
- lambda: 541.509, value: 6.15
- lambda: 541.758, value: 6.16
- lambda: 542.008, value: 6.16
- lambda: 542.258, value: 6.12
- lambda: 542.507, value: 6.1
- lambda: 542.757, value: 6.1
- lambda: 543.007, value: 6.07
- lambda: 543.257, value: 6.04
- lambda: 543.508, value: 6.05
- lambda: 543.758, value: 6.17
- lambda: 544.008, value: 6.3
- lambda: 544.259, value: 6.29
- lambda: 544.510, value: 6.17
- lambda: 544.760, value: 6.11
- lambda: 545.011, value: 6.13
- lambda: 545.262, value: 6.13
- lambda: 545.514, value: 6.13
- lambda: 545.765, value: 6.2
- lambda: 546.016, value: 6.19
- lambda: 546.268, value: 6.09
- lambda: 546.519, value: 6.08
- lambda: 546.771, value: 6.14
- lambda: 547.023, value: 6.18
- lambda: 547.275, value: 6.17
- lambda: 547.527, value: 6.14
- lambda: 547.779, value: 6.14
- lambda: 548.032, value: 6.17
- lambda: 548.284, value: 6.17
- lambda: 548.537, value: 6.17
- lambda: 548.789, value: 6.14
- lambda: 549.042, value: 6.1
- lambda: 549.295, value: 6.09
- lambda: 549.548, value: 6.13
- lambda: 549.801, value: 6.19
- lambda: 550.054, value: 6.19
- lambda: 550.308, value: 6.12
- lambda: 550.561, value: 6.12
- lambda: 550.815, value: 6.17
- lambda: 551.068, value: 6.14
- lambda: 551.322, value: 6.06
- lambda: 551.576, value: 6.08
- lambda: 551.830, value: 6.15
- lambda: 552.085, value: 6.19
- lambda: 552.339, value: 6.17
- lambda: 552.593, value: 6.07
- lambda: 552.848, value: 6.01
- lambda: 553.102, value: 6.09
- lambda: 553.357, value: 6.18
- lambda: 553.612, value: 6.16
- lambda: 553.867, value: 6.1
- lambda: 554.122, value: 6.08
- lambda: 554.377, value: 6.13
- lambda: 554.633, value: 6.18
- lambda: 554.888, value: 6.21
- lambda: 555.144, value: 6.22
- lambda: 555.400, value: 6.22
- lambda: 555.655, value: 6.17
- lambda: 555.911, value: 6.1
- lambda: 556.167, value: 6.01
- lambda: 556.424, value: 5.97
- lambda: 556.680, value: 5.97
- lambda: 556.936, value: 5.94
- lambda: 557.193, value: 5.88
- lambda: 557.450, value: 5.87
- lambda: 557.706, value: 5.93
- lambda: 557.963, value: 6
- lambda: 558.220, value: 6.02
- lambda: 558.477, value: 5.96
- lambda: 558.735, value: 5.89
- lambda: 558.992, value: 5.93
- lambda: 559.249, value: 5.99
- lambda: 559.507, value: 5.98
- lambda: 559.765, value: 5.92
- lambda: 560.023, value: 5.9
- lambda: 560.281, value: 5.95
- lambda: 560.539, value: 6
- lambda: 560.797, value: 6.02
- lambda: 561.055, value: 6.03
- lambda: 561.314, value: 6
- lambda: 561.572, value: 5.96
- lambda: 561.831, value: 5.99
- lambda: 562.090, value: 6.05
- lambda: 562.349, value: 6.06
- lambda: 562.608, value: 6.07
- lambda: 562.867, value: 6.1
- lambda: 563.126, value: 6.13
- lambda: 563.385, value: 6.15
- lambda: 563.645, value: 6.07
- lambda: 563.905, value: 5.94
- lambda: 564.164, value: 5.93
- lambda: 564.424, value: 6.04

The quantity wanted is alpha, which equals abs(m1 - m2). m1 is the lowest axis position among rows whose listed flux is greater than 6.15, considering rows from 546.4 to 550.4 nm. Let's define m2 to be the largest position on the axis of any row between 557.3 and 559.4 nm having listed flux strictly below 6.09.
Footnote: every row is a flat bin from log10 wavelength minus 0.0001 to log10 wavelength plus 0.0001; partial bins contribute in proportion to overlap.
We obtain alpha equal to 12.23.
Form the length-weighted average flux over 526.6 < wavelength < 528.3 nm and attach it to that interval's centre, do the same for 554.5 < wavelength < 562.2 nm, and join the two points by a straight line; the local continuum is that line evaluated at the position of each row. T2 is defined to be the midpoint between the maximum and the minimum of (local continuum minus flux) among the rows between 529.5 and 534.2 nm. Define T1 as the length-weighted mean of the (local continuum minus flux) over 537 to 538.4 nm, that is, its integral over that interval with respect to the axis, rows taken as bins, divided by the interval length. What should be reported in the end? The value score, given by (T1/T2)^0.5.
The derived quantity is 0.91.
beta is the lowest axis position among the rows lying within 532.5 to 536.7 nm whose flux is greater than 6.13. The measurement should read 533.342 nm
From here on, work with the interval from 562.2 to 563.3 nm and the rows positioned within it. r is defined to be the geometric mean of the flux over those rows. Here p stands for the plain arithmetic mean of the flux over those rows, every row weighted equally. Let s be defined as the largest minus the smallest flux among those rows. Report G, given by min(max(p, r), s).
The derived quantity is 0.070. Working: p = 6.09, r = 6.090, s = 0.07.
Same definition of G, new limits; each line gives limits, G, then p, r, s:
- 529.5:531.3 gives 0.260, 6.30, 6.304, 0.26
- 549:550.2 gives 0.100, 6.14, 6.140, 0.10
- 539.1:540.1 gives 0.130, 6.17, 6.172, 0.13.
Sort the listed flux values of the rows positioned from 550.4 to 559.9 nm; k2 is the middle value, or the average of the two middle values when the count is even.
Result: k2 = 6.08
